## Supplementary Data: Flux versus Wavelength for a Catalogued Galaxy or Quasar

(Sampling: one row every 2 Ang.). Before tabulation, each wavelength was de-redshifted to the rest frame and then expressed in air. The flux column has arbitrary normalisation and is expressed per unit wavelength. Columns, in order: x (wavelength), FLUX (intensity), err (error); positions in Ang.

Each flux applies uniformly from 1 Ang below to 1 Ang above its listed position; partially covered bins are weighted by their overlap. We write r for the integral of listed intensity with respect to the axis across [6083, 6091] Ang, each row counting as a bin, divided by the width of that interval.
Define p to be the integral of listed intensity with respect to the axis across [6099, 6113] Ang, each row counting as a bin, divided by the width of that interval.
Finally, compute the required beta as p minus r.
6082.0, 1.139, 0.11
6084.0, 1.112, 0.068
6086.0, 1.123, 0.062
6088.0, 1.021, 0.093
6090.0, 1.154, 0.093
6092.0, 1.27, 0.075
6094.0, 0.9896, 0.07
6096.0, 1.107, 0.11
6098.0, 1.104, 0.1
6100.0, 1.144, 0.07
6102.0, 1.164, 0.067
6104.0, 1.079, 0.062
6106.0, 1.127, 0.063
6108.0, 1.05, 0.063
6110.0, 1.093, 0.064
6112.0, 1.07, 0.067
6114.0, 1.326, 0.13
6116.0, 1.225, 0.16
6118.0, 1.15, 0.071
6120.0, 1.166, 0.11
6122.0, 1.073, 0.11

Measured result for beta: 0.001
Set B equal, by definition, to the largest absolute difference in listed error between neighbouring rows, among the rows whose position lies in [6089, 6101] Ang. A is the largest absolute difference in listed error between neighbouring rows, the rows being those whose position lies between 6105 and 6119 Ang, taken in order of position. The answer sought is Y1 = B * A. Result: 0.004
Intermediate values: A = 0.089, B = 0.040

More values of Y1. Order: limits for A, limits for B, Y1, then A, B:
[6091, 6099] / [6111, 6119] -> 0.004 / 0.040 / 0.089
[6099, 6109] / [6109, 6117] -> 0.000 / 0.005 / 0.063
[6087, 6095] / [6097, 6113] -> 0.001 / 0.018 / 0.030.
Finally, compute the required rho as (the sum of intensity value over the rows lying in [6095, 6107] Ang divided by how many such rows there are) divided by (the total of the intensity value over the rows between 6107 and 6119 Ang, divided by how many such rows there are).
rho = 0.97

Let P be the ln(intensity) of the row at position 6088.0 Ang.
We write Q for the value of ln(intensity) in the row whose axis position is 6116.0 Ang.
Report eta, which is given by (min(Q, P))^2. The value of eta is 0.000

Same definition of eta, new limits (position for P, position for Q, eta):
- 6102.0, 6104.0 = 0.006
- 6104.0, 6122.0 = 0.005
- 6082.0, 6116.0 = 0.017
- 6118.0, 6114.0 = 0.020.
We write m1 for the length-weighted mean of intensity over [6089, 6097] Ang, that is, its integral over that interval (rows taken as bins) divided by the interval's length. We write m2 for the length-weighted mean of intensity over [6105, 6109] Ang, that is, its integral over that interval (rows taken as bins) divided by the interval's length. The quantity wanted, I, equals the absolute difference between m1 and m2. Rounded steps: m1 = 1.13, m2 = 1.09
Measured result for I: 0.042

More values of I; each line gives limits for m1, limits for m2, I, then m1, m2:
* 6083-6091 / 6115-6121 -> 0.078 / 1.10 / 1.18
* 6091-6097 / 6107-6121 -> 0.032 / 1.12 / 1.15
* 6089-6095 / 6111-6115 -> 0.060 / 1.14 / 1.20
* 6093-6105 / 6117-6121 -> 0.060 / 1.10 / 1.16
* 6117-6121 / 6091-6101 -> 0.035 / 1.16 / 1.12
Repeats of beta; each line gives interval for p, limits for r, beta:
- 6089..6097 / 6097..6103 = -0.007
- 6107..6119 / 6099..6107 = 0.024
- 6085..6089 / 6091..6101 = -0.051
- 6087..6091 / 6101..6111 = -0.015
